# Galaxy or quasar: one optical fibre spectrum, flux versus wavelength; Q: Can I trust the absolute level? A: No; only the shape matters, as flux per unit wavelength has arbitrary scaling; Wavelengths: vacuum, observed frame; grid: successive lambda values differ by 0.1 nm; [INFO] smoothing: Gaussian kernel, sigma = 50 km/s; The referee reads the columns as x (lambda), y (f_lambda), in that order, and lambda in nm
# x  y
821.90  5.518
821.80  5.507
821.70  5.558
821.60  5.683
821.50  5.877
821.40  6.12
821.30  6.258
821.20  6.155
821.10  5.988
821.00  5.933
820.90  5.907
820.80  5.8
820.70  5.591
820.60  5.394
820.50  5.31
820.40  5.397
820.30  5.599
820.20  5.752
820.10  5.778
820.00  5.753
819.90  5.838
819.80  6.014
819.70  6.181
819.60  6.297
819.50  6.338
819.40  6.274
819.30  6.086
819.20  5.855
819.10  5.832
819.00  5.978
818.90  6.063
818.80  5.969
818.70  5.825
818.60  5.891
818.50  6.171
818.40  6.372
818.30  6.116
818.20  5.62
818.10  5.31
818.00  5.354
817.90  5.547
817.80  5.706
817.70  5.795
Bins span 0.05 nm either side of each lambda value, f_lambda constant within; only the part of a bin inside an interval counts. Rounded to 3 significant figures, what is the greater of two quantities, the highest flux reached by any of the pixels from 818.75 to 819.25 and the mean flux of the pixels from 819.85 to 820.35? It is 6.06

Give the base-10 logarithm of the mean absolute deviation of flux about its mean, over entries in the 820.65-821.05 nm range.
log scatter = -0.95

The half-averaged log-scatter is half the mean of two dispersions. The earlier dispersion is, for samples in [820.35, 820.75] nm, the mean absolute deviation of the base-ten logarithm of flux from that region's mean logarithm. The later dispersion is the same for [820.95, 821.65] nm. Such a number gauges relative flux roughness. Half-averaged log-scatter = 0.0044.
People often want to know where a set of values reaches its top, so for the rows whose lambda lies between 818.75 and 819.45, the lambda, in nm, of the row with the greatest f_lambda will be 819.40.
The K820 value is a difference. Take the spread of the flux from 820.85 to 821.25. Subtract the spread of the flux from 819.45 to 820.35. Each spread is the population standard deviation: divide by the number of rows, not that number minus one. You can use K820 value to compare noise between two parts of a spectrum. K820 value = -0.16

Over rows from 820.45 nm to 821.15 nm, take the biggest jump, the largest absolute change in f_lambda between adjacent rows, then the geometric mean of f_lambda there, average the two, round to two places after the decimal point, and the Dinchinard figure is 2.95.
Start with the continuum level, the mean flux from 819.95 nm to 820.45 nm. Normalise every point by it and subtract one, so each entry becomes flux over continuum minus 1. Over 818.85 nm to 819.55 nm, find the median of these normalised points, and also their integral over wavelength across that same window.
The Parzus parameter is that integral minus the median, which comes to -0.022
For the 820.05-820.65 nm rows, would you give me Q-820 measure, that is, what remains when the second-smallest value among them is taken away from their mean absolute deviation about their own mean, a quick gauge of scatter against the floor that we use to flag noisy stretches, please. -5.22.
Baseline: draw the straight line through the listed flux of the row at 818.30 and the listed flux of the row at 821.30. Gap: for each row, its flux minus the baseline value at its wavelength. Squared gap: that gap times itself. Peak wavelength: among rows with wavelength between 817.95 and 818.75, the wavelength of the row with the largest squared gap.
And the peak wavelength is 818.10 nm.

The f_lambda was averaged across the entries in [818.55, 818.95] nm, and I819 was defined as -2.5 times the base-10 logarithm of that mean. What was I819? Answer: -1.93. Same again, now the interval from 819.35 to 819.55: -2.00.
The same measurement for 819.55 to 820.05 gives -1.95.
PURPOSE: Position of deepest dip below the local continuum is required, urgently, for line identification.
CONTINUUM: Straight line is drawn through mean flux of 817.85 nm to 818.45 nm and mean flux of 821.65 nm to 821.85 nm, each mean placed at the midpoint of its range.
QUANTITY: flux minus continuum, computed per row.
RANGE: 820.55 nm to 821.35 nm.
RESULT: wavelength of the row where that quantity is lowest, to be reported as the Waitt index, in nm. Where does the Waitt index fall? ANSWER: 820.60 nm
